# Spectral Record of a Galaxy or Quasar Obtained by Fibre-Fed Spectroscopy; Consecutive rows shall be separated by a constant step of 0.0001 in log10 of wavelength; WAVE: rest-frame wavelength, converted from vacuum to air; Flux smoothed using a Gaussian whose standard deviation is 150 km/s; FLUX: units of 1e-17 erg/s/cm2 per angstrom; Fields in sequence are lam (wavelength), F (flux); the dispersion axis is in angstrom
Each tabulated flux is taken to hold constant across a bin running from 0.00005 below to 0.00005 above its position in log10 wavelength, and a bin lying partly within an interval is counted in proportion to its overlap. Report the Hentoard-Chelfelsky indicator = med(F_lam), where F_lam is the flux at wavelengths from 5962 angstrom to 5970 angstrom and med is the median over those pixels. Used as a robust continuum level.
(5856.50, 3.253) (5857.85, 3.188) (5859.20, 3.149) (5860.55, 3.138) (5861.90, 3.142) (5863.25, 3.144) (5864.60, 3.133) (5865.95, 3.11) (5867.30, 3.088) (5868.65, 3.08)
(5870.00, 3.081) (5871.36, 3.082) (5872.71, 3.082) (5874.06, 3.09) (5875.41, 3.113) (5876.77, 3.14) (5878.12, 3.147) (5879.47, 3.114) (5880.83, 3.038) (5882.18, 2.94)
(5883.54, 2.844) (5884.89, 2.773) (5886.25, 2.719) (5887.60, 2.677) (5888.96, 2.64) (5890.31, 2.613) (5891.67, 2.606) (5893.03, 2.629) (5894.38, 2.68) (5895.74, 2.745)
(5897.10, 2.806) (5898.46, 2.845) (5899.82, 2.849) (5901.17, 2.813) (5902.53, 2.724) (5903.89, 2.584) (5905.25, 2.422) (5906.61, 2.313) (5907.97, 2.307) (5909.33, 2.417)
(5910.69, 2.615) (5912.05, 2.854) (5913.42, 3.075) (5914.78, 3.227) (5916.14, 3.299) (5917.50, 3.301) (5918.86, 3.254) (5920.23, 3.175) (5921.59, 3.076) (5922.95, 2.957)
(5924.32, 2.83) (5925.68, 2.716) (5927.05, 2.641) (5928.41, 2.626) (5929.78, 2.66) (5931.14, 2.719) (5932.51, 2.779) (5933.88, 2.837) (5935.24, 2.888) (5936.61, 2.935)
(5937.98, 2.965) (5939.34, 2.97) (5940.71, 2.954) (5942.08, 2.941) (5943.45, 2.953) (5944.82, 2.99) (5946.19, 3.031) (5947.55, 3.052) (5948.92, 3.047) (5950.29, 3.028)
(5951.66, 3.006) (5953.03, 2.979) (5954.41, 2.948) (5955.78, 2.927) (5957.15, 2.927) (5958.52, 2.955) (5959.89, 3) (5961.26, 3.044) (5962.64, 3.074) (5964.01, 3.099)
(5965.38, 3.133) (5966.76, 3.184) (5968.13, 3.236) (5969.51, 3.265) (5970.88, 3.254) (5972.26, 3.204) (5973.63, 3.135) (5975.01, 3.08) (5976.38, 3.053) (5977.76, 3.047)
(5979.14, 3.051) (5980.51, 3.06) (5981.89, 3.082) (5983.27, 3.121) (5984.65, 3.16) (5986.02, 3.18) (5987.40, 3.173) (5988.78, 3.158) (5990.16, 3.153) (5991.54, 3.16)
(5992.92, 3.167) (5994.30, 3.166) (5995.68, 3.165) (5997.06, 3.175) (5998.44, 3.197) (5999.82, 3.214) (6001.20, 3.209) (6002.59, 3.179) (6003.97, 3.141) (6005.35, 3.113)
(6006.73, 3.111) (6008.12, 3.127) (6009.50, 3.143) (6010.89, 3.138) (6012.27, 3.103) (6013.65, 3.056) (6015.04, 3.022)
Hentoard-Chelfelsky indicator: 3.16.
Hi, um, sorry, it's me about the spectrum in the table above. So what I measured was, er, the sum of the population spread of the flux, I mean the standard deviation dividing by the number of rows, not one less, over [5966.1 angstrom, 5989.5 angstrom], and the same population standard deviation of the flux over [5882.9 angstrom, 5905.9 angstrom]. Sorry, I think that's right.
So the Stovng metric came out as 0.18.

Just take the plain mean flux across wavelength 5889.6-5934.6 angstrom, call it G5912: 2.79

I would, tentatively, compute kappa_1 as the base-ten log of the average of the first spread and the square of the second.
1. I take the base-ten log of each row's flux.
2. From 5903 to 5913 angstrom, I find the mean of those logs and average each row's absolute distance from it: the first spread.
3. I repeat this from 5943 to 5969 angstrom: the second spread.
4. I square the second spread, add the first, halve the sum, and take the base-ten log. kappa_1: -1.87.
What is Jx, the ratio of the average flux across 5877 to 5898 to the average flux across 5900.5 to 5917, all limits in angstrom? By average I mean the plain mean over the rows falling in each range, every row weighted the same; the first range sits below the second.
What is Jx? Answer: 1.03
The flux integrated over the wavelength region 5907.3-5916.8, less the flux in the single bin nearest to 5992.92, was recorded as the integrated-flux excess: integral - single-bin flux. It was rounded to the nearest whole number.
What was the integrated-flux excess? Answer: 24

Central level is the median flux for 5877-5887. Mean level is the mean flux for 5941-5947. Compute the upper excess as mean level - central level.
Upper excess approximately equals 0.04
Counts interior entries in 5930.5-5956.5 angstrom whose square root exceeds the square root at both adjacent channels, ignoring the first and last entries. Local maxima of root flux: 2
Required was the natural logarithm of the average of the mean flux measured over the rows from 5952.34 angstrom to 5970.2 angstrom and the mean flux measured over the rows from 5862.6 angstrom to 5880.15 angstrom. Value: 1.13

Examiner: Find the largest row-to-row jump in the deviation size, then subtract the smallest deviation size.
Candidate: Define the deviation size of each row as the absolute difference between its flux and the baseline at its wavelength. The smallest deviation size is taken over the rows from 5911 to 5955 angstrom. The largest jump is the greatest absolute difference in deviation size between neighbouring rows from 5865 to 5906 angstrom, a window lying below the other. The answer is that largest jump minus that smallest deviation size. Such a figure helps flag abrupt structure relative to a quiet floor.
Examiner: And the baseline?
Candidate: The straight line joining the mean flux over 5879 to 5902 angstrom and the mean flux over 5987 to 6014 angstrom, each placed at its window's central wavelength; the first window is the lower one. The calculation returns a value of 0.17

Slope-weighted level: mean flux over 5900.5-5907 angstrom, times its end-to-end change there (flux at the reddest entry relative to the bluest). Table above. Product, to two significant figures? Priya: -1.3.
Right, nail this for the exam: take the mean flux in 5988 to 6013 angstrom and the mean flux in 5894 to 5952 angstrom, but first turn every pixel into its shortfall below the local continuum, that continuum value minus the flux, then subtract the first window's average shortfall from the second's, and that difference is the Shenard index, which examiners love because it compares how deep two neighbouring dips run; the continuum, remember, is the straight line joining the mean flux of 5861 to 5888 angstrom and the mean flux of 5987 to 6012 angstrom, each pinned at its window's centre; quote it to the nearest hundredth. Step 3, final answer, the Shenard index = 0.22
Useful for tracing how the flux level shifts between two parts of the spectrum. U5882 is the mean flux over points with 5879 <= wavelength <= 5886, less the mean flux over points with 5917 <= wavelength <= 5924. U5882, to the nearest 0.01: -0.21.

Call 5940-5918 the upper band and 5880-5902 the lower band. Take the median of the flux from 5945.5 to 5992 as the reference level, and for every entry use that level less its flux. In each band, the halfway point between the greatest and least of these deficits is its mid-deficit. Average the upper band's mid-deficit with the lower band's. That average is 0.20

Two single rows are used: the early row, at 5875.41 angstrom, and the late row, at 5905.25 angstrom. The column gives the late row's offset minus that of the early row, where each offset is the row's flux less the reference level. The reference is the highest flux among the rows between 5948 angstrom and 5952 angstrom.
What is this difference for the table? -0.7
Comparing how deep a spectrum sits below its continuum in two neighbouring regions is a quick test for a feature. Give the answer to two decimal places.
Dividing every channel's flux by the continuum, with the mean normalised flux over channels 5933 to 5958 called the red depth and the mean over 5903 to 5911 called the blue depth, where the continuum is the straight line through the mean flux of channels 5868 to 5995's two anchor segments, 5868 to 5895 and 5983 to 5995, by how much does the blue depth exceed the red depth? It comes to -0.15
